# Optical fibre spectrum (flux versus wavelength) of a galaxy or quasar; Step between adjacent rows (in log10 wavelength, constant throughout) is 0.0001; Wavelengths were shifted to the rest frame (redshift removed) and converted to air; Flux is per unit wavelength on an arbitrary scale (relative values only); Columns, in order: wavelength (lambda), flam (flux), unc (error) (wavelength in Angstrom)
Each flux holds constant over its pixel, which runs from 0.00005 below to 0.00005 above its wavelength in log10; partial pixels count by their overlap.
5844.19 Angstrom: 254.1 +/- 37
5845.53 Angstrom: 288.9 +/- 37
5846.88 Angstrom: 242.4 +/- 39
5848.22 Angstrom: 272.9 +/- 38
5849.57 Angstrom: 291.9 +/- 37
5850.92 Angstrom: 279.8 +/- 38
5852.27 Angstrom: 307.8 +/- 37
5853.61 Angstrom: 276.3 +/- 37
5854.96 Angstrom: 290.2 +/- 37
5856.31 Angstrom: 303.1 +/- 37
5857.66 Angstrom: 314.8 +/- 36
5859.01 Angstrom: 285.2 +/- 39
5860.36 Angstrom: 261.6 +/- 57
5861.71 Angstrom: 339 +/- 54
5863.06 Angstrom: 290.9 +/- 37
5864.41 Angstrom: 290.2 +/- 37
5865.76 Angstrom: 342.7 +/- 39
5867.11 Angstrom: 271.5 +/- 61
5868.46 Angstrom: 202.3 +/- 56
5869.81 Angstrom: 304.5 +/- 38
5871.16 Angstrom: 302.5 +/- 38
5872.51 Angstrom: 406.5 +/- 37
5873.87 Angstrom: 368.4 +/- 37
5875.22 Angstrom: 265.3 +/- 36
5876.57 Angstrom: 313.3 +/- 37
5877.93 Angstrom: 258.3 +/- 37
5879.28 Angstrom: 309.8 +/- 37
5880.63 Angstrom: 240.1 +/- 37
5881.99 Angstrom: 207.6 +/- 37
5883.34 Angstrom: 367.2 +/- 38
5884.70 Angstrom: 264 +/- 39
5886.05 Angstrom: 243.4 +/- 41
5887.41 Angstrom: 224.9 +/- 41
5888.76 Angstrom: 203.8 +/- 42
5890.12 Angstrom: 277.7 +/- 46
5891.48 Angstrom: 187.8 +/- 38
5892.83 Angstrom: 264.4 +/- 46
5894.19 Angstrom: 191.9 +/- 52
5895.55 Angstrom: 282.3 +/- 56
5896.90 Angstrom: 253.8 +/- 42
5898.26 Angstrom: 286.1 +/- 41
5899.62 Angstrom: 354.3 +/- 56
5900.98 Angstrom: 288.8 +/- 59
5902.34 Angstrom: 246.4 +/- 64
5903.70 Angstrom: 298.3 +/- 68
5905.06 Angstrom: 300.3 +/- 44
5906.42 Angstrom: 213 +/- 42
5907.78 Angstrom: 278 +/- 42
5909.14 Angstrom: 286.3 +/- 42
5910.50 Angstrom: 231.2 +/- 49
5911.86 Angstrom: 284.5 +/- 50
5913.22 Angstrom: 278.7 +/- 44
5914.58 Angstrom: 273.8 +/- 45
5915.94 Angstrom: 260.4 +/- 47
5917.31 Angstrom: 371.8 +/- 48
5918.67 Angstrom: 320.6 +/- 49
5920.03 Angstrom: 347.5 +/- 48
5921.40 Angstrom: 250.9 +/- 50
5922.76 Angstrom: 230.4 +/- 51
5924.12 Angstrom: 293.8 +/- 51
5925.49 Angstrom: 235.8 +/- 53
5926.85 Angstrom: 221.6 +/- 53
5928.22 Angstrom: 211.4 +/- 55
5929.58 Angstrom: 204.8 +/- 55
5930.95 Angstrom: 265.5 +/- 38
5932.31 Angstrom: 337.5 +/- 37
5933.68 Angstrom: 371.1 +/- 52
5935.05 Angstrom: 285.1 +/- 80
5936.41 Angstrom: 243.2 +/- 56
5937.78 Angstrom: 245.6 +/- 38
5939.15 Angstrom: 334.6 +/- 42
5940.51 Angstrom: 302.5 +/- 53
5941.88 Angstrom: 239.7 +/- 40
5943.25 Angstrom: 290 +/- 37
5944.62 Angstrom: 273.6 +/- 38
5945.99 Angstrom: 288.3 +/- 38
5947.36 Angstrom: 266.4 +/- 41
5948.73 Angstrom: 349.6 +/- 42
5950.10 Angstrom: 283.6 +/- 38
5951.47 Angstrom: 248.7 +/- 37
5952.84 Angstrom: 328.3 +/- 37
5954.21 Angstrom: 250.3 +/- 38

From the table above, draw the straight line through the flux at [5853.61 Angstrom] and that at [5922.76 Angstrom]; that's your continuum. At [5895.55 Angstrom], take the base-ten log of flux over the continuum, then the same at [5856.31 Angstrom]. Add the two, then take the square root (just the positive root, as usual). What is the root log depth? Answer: 0.31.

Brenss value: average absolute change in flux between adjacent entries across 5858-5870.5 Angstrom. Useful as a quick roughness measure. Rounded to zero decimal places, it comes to 56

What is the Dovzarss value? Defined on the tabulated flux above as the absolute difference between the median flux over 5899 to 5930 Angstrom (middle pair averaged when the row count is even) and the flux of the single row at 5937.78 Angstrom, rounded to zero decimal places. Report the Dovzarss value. 32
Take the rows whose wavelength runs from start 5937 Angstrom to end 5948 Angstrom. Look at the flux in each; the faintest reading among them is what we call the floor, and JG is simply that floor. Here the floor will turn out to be 239.7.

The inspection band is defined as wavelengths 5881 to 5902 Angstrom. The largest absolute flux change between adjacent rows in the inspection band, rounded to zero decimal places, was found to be 160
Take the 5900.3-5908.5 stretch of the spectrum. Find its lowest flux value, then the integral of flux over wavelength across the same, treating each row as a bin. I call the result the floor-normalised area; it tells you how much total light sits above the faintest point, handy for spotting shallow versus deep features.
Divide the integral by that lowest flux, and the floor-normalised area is 10.4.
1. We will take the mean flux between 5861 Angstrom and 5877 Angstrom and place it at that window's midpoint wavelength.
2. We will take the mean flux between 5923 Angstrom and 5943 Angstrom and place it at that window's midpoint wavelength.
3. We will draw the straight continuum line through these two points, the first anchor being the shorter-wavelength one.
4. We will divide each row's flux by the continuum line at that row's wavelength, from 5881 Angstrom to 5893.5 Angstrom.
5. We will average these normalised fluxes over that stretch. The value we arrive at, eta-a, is 0.84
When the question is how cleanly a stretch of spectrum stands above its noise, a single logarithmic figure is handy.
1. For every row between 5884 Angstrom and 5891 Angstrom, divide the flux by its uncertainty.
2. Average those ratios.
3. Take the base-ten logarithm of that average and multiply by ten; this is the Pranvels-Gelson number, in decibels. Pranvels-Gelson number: 7.6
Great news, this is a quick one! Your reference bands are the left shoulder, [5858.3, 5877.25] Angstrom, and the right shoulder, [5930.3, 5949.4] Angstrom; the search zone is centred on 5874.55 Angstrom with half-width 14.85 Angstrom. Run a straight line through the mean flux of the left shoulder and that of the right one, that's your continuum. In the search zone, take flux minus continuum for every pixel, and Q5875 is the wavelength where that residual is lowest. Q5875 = 5868.46 Angstrom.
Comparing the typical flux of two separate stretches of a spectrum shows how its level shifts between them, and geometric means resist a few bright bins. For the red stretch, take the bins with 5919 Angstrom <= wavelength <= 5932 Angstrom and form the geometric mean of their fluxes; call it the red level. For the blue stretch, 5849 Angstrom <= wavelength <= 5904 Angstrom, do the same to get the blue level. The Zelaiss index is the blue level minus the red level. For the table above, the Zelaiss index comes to 30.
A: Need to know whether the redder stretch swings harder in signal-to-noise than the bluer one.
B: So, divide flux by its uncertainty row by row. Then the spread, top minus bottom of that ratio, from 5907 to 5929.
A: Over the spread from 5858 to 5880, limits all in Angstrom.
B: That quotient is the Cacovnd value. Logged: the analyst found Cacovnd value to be 0.5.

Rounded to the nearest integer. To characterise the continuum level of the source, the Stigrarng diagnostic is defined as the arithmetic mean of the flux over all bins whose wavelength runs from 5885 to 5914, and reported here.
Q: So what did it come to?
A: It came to 261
